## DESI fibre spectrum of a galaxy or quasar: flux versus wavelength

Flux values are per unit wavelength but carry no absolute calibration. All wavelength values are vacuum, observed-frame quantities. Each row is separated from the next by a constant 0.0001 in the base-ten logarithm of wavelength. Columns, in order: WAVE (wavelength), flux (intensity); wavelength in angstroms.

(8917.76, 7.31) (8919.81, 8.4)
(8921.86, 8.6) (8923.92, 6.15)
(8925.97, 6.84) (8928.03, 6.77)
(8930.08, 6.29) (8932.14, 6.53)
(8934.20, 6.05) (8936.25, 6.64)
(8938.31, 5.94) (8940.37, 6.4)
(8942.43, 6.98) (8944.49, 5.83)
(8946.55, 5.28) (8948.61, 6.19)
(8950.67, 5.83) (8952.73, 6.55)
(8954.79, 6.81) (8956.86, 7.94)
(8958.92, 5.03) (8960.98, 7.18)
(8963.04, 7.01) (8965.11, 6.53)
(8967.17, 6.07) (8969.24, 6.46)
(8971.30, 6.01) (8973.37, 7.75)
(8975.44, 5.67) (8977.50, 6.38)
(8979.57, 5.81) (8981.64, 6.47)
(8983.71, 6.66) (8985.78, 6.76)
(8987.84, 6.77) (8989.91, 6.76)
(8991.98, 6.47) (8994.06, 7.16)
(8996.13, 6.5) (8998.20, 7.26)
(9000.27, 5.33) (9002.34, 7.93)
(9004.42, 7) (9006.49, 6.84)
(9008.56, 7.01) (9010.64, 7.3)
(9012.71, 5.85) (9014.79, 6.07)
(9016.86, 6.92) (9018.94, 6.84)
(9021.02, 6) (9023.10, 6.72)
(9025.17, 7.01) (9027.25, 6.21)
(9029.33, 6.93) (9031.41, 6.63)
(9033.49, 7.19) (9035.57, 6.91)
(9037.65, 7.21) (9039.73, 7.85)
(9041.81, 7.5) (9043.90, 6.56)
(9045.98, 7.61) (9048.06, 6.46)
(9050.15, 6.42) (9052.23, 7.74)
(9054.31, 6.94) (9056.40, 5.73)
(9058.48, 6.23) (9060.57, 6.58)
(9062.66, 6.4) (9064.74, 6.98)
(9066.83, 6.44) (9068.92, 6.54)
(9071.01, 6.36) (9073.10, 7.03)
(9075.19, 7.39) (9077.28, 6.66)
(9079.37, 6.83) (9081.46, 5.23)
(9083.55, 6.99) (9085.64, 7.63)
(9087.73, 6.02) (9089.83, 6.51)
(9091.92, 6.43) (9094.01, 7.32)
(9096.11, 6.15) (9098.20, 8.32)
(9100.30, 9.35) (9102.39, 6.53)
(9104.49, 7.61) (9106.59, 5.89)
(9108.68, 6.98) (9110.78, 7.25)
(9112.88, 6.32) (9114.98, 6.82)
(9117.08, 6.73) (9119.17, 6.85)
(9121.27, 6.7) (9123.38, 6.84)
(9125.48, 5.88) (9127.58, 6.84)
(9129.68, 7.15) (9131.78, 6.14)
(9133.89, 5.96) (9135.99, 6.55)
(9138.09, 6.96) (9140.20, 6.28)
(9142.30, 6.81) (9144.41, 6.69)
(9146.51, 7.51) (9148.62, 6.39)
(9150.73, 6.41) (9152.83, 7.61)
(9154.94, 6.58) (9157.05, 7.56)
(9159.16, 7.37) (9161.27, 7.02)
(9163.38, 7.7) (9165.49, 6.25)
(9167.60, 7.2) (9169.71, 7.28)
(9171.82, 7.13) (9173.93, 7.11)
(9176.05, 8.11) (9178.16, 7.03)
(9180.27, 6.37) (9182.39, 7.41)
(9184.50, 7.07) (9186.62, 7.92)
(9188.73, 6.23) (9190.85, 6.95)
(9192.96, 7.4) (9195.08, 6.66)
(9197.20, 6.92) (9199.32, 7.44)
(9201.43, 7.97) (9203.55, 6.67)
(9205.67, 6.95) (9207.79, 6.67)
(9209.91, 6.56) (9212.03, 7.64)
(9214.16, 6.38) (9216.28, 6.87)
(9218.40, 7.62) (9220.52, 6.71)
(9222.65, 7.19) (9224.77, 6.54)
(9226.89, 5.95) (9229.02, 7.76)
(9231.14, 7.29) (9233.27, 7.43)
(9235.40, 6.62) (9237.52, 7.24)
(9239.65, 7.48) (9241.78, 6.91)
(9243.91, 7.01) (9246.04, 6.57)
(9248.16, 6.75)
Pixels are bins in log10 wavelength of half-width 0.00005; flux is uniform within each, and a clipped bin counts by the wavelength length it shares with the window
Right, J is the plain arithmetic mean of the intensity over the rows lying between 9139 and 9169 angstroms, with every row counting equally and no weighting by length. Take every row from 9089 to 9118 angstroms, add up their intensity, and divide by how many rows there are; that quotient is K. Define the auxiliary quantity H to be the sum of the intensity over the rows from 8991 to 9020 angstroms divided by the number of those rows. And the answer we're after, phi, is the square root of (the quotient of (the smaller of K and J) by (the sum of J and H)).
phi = 0.712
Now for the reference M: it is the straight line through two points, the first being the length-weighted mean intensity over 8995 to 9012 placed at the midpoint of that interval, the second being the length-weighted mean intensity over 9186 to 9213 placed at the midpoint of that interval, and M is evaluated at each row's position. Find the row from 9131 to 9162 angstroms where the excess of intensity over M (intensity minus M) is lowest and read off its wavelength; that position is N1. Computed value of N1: 9133.89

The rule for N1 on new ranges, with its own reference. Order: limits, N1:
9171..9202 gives 9188.73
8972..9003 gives 9000.27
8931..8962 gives 8958.92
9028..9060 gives 9056.40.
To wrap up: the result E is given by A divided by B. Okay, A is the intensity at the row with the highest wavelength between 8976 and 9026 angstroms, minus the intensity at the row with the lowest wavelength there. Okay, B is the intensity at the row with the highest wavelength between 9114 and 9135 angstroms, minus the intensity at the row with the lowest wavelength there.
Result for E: -0.7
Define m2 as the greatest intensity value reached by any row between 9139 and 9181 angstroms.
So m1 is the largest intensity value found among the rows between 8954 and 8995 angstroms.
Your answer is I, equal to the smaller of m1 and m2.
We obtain 7.94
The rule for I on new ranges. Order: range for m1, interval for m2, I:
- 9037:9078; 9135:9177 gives 7.85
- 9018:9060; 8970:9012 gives 7.85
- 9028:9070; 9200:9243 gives 7.85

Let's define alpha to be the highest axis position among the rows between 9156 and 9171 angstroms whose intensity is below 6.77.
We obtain 9165.49 angstroms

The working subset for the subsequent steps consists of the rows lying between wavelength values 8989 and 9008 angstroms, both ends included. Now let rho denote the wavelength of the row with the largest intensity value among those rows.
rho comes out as 9002.34 angstroms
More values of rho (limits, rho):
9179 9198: 9186.62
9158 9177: 9176.05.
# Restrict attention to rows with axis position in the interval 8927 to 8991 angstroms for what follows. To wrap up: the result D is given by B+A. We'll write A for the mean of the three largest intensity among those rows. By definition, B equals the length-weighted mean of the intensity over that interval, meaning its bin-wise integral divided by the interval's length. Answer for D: 14.1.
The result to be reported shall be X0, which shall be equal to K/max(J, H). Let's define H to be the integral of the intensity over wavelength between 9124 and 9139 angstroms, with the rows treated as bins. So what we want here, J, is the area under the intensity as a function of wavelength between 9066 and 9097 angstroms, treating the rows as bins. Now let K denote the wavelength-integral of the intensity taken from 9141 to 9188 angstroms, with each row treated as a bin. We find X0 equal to 1.6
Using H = 98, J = 206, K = 334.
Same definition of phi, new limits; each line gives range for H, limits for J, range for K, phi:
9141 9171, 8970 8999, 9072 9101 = 0.696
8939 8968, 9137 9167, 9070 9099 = 0.713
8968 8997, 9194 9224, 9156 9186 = 0.719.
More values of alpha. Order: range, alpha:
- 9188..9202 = 9195.08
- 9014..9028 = 9027.25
